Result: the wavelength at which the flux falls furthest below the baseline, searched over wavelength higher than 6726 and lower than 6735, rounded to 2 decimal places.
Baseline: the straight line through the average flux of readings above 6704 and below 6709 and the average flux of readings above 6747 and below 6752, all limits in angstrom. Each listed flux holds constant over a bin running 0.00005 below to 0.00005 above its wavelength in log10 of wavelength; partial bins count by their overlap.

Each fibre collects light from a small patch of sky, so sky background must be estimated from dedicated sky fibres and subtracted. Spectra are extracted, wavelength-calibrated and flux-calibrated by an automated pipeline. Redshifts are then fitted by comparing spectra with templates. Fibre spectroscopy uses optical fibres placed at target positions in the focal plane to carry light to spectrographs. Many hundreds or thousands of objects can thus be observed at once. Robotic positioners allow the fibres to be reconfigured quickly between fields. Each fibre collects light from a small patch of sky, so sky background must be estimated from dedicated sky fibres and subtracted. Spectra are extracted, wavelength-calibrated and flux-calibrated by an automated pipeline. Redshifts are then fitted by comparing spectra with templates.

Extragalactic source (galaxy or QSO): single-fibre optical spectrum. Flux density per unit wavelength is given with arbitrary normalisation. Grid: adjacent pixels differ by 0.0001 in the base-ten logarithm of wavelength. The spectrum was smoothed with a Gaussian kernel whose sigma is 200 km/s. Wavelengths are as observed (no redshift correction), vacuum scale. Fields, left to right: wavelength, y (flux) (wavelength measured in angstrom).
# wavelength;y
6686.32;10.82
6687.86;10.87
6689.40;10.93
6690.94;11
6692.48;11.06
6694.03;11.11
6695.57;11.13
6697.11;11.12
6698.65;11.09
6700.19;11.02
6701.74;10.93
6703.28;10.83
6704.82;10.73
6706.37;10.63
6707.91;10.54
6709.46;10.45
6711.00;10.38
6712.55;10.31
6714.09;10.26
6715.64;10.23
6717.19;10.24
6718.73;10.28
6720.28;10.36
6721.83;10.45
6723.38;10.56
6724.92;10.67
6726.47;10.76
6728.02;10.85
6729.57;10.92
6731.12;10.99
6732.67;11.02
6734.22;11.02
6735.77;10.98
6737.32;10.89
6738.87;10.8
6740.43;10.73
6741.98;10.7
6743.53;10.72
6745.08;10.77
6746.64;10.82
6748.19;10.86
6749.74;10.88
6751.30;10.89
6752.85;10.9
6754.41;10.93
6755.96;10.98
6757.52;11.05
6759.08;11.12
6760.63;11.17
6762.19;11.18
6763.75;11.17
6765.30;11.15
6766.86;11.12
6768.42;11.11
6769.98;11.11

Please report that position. 6726.47 angstrom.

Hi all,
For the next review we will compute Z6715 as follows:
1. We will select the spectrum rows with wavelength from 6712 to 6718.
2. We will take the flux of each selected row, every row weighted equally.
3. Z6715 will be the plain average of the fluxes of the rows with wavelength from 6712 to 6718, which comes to 10.3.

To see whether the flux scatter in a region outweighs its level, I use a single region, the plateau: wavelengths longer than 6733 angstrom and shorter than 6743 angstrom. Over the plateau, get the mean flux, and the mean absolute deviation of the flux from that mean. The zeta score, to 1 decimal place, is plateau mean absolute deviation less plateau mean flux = -10.7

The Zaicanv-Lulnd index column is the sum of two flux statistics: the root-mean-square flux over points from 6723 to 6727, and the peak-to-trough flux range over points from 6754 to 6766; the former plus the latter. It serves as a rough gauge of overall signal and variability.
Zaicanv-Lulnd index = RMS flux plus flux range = 10.9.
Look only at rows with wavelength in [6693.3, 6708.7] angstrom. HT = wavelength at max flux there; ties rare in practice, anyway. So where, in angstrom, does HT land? 6695.57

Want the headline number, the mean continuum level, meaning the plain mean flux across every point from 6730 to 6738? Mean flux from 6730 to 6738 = 11.0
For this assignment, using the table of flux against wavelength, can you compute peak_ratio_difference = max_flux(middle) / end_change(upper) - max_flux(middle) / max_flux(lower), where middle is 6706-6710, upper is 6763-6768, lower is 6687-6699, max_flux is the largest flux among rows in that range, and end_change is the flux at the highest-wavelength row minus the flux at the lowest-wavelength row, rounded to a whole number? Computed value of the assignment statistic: -214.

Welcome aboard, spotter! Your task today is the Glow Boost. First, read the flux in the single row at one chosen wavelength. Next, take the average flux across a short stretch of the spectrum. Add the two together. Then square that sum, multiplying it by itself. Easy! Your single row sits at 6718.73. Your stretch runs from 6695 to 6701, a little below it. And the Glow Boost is 457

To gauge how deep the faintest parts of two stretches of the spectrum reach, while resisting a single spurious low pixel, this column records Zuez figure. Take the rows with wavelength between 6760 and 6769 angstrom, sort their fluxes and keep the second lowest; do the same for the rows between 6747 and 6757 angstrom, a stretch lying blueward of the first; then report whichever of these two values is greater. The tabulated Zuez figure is 11.1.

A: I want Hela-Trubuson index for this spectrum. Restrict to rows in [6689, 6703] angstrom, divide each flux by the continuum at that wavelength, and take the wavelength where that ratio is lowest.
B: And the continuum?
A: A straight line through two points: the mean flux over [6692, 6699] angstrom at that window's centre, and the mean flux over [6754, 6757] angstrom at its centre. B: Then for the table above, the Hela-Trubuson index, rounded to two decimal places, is 6689.40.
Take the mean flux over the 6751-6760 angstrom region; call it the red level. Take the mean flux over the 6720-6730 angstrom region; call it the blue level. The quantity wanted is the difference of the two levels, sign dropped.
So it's 0.33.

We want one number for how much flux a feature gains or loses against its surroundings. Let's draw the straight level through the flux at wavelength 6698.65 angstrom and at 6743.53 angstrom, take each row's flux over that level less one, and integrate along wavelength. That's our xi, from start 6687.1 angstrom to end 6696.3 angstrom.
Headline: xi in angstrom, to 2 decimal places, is -0.11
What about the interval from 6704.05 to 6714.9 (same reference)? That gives -0.52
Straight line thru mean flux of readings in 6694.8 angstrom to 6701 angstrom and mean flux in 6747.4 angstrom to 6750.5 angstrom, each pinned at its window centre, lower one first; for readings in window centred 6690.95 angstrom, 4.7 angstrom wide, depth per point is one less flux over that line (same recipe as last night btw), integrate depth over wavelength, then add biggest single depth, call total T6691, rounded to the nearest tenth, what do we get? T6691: 0.1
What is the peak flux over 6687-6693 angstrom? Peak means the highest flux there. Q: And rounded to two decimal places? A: 11.06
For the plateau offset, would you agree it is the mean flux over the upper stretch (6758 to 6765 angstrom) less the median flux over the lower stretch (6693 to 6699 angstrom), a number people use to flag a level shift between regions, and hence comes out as 0.0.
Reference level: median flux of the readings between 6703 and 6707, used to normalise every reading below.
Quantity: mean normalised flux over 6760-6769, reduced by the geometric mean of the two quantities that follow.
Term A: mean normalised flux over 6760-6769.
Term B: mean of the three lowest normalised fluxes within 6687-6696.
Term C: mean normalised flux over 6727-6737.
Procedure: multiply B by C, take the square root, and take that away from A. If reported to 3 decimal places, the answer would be 0.019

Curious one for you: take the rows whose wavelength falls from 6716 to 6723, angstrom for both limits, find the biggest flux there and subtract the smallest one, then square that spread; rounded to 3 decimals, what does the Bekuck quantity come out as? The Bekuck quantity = 0.044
